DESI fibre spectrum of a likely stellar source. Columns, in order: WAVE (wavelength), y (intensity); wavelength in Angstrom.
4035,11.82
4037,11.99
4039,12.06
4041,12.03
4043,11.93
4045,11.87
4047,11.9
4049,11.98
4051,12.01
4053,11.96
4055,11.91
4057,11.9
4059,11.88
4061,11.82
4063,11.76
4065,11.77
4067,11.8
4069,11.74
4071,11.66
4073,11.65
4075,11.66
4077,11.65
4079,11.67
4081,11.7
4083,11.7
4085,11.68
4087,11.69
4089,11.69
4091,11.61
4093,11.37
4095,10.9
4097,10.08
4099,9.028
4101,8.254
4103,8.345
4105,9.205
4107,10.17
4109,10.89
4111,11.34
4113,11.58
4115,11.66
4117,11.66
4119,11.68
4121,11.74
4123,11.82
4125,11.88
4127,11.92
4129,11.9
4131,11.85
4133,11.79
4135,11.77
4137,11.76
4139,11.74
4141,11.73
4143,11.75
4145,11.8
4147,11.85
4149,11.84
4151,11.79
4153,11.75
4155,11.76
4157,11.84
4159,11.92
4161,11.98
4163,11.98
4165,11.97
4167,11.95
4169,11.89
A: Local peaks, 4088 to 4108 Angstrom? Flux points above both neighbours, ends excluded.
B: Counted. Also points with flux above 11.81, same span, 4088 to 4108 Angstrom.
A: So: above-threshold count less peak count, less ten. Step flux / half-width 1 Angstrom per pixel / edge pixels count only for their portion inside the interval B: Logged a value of -10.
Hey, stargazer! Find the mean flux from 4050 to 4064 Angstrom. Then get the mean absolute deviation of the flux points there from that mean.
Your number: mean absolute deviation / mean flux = 0.0051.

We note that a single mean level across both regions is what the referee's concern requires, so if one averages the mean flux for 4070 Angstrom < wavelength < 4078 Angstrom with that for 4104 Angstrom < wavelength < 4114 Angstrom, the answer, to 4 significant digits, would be 11.15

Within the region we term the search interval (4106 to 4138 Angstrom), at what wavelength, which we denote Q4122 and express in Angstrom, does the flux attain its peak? 4127 Angstrom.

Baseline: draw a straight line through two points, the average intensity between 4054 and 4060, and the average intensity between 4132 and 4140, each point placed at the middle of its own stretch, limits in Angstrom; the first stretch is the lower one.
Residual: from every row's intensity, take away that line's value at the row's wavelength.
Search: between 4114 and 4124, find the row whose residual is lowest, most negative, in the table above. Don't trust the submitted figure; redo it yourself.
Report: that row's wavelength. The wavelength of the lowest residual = 4115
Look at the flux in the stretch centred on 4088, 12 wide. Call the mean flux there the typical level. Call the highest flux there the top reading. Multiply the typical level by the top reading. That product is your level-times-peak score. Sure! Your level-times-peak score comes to 136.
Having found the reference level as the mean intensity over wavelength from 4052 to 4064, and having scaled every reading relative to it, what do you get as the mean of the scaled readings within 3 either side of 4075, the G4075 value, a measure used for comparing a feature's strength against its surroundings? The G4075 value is 0.98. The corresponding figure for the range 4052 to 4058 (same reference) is 1.00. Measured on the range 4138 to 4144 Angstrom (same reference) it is 0.99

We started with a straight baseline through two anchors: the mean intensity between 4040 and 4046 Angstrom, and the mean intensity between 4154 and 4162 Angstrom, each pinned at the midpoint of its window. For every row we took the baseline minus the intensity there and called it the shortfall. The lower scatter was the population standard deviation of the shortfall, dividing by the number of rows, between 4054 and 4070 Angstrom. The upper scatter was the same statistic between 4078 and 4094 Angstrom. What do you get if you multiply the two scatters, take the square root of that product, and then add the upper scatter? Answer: 0.18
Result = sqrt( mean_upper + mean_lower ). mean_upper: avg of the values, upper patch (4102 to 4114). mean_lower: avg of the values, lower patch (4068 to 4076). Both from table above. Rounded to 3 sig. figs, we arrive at 4.68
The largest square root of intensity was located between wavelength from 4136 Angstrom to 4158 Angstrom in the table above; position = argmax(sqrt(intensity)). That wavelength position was 4147 Angstrom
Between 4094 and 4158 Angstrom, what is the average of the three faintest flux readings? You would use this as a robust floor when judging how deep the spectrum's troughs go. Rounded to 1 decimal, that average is 8.5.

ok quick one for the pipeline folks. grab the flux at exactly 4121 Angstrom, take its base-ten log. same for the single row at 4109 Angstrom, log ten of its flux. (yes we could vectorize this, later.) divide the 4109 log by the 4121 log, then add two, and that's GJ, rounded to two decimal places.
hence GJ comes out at 2.97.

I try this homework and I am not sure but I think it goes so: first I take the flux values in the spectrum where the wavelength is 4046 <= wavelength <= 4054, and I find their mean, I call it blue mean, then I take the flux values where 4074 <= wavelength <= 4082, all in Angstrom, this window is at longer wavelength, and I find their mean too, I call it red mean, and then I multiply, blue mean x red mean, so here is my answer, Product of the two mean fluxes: 140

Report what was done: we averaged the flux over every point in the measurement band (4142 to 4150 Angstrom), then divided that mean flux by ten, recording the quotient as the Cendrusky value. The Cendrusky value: 1.18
